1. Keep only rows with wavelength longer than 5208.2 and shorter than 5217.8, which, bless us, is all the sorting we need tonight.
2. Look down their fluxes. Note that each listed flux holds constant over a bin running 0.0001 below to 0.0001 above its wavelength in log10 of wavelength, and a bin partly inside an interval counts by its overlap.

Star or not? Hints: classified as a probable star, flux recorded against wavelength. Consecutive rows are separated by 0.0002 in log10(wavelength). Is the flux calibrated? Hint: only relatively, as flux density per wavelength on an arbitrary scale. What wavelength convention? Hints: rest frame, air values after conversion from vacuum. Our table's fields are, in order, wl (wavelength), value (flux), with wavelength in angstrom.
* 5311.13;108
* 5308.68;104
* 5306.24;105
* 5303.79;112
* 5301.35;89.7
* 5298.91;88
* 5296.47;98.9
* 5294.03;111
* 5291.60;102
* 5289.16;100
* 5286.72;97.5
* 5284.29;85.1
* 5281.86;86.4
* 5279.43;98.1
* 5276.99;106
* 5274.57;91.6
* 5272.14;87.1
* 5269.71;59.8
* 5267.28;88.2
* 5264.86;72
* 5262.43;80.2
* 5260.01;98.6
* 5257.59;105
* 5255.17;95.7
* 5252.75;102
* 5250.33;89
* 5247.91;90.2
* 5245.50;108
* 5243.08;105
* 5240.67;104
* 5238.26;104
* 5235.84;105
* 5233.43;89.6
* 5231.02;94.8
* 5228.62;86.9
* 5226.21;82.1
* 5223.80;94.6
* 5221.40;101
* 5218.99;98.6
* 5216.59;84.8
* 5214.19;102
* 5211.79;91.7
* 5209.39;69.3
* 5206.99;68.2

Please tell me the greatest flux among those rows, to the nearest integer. 102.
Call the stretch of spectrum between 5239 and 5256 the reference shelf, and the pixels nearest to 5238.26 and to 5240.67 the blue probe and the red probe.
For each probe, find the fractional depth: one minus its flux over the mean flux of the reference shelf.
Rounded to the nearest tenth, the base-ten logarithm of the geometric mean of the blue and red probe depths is -1.3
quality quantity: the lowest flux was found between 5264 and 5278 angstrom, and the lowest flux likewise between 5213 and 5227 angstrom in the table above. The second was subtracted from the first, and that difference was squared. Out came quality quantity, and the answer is 497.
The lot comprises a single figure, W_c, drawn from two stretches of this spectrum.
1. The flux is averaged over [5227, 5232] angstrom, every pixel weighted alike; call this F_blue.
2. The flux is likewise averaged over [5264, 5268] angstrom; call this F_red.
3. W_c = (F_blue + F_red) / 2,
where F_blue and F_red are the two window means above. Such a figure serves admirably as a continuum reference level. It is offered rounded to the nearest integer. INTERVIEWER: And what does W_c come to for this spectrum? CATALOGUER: 85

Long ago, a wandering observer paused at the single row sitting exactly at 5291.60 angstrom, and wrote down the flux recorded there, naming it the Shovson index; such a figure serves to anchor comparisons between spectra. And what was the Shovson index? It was 102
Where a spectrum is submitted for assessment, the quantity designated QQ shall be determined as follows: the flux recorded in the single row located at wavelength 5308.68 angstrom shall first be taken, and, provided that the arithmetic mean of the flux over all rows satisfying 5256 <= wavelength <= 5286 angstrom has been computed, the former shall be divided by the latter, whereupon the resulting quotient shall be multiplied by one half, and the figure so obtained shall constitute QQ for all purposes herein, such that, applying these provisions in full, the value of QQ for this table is 0.59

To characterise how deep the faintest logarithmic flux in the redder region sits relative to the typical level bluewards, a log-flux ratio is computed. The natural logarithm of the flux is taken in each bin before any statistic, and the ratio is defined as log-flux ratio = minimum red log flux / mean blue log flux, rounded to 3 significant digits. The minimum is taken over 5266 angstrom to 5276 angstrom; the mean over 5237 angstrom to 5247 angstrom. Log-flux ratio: 0.879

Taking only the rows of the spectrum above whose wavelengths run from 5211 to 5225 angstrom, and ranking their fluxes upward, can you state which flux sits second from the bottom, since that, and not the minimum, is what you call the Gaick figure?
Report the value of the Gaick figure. 91.7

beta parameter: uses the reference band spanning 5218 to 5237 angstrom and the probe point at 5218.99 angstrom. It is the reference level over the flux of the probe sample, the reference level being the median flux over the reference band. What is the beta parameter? 0.96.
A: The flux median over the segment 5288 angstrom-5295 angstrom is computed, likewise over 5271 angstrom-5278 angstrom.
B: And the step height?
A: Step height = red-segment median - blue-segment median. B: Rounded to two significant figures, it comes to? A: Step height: 10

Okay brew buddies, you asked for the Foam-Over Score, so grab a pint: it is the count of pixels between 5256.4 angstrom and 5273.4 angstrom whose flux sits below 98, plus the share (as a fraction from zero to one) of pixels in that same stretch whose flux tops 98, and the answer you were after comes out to 5.3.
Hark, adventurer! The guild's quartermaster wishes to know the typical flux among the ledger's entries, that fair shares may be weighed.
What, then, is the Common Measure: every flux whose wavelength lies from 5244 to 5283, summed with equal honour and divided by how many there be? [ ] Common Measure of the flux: 91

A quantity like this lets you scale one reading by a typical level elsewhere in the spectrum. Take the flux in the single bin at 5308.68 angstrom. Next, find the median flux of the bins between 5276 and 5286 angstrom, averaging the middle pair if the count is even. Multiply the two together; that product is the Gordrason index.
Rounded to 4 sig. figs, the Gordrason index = 9594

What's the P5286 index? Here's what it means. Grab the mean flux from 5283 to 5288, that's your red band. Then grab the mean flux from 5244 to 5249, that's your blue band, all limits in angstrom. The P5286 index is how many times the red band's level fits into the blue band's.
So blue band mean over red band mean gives 1.09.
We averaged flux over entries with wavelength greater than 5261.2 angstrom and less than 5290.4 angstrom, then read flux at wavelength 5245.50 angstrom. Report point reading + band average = 196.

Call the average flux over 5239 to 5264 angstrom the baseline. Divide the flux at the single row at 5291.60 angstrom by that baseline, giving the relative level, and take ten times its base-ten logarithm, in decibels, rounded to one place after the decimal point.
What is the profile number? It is 0.2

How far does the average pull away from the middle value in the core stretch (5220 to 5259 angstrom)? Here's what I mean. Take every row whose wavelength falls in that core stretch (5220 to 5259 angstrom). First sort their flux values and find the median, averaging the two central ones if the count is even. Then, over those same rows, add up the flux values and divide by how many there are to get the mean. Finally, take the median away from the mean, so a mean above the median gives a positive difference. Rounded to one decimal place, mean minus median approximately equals -1.0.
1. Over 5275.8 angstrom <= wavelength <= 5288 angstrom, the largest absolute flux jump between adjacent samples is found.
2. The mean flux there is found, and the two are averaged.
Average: 53.5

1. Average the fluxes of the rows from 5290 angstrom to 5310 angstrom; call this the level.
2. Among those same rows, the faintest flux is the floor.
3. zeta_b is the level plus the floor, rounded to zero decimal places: 189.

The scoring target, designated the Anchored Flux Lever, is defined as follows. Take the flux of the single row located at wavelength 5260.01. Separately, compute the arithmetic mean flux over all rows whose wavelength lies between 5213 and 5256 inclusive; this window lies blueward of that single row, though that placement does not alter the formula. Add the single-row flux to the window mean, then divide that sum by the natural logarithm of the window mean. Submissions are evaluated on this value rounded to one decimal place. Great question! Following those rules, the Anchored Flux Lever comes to 42.7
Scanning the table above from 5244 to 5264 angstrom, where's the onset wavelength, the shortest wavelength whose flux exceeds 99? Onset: 5245.50 angstrom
